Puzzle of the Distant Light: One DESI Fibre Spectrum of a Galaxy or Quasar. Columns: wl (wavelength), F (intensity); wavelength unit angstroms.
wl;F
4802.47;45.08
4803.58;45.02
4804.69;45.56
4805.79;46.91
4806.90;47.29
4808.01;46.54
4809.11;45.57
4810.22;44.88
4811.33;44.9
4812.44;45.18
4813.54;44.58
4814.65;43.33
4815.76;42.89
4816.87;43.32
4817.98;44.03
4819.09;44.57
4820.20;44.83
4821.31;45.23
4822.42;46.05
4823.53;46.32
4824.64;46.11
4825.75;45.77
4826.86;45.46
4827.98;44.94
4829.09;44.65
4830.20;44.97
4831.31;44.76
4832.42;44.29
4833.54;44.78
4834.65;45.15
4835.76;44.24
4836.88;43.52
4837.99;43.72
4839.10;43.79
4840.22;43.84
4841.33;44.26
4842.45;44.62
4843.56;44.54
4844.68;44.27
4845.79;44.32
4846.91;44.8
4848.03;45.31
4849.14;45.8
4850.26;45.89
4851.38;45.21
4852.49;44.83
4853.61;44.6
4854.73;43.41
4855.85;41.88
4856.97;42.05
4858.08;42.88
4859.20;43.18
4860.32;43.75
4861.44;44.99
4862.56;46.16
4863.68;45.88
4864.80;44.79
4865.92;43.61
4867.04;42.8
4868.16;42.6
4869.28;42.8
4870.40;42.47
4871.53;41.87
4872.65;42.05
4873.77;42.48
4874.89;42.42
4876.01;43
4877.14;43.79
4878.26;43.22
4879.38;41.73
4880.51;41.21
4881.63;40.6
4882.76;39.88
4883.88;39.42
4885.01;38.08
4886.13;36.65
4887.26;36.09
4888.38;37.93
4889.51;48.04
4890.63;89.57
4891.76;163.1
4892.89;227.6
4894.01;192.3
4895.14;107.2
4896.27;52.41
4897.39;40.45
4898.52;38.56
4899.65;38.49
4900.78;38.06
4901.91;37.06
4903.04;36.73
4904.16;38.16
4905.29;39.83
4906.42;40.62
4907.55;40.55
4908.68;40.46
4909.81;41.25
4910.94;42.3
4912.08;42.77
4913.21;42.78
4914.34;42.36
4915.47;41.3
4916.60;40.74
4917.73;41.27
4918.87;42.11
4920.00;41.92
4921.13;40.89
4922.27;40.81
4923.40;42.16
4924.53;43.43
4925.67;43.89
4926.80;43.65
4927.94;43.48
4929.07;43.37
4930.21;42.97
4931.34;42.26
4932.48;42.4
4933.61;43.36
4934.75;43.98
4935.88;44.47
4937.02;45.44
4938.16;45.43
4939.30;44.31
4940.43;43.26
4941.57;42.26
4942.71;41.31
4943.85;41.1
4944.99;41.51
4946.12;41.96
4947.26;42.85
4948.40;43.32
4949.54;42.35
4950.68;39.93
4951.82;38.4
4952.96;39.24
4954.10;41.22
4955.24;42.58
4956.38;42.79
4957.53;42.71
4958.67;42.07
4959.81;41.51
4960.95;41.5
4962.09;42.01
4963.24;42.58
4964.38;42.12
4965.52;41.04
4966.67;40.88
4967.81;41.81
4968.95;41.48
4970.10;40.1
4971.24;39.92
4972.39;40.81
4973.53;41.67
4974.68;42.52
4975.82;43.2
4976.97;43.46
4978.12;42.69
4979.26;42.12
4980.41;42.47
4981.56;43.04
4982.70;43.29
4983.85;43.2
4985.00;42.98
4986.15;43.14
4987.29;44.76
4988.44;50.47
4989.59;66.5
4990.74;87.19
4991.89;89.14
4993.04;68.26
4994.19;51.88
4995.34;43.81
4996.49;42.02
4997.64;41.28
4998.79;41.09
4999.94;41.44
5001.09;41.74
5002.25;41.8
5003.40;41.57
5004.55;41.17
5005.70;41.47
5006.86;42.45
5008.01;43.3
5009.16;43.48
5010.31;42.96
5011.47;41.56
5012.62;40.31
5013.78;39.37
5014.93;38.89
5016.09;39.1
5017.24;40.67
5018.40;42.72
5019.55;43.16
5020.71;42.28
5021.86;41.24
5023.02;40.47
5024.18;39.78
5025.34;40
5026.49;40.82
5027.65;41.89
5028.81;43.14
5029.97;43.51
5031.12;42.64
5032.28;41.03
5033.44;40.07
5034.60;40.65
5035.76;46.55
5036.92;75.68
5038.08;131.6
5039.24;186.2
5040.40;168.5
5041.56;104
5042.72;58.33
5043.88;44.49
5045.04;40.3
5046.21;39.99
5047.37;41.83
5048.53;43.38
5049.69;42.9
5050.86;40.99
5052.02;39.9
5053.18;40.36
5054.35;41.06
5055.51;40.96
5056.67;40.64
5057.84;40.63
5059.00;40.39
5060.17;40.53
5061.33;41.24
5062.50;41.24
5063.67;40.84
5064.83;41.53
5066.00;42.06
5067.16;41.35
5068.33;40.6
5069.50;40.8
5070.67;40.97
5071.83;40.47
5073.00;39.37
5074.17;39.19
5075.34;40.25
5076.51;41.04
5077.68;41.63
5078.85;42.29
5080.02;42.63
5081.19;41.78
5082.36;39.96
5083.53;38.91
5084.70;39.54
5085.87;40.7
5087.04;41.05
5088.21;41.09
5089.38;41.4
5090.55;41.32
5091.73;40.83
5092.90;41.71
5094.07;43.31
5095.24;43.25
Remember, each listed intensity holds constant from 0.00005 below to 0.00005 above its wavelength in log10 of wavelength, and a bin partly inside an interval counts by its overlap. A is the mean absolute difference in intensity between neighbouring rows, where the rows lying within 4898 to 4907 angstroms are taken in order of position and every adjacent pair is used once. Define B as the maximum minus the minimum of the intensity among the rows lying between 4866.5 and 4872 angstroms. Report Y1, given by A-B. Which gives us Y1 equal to -0.11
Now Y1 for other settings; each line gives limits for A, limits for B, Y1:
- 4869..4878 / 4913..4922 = -1.62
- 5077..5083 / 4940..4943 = -1.03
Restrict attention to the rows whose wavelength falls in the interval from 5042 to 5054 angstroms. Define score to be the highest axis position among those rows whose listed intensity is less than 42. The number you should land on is 5053.18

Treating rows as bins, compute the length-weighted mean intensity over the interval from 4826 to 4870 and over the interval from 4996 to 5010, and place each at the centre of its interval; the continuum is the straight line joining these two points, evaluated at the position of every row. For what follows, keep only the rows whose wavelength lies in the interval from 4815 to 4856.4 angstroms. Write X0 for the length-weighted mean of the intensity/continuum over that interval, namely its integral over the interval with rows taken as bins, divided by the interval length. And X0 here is 1.00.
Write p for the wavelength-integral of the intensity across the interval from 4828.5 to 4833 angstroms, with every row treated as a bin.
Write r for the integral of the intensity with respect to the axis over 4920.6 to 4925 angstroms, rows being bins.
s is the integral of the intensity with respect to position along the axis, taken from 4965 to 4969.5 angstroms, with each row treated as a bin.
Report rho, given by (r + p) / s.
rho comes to 2.1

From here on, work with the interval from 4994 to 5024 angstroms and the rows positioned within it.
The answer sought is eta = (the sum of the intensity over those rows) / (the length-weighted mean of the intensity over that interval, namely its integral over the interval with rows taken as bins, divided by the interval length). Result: 26.1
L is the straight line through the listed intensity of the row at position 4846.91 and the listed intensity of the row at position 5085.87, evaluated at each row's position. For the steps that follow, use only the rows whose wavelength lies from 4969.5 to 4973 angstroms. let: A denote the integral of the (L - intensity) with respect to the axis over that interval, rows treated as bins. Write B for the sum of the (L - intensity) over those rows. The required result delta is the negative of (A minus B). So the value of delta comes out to -1.1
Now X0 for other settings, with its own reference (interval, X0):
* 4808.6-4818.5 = 0.99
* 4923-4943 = 1.01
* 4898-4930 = 0.95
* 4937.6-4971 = 0.98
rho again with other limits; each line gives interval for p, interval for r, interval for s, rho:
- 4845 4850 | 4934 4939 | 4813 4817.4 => 2.3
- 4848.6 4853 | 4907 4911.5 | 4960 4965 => 1.8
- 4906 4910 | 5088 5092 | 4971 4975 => 2.0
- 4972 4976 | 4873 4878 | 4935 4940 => 1.7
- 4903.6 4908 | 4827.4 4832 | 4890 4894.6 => 0.5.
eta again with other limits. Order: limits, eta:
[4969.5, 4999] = 26.0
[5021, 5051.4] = 26.1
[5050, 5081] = 26.0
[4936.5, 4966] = 26.0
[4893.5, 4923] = 26.2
